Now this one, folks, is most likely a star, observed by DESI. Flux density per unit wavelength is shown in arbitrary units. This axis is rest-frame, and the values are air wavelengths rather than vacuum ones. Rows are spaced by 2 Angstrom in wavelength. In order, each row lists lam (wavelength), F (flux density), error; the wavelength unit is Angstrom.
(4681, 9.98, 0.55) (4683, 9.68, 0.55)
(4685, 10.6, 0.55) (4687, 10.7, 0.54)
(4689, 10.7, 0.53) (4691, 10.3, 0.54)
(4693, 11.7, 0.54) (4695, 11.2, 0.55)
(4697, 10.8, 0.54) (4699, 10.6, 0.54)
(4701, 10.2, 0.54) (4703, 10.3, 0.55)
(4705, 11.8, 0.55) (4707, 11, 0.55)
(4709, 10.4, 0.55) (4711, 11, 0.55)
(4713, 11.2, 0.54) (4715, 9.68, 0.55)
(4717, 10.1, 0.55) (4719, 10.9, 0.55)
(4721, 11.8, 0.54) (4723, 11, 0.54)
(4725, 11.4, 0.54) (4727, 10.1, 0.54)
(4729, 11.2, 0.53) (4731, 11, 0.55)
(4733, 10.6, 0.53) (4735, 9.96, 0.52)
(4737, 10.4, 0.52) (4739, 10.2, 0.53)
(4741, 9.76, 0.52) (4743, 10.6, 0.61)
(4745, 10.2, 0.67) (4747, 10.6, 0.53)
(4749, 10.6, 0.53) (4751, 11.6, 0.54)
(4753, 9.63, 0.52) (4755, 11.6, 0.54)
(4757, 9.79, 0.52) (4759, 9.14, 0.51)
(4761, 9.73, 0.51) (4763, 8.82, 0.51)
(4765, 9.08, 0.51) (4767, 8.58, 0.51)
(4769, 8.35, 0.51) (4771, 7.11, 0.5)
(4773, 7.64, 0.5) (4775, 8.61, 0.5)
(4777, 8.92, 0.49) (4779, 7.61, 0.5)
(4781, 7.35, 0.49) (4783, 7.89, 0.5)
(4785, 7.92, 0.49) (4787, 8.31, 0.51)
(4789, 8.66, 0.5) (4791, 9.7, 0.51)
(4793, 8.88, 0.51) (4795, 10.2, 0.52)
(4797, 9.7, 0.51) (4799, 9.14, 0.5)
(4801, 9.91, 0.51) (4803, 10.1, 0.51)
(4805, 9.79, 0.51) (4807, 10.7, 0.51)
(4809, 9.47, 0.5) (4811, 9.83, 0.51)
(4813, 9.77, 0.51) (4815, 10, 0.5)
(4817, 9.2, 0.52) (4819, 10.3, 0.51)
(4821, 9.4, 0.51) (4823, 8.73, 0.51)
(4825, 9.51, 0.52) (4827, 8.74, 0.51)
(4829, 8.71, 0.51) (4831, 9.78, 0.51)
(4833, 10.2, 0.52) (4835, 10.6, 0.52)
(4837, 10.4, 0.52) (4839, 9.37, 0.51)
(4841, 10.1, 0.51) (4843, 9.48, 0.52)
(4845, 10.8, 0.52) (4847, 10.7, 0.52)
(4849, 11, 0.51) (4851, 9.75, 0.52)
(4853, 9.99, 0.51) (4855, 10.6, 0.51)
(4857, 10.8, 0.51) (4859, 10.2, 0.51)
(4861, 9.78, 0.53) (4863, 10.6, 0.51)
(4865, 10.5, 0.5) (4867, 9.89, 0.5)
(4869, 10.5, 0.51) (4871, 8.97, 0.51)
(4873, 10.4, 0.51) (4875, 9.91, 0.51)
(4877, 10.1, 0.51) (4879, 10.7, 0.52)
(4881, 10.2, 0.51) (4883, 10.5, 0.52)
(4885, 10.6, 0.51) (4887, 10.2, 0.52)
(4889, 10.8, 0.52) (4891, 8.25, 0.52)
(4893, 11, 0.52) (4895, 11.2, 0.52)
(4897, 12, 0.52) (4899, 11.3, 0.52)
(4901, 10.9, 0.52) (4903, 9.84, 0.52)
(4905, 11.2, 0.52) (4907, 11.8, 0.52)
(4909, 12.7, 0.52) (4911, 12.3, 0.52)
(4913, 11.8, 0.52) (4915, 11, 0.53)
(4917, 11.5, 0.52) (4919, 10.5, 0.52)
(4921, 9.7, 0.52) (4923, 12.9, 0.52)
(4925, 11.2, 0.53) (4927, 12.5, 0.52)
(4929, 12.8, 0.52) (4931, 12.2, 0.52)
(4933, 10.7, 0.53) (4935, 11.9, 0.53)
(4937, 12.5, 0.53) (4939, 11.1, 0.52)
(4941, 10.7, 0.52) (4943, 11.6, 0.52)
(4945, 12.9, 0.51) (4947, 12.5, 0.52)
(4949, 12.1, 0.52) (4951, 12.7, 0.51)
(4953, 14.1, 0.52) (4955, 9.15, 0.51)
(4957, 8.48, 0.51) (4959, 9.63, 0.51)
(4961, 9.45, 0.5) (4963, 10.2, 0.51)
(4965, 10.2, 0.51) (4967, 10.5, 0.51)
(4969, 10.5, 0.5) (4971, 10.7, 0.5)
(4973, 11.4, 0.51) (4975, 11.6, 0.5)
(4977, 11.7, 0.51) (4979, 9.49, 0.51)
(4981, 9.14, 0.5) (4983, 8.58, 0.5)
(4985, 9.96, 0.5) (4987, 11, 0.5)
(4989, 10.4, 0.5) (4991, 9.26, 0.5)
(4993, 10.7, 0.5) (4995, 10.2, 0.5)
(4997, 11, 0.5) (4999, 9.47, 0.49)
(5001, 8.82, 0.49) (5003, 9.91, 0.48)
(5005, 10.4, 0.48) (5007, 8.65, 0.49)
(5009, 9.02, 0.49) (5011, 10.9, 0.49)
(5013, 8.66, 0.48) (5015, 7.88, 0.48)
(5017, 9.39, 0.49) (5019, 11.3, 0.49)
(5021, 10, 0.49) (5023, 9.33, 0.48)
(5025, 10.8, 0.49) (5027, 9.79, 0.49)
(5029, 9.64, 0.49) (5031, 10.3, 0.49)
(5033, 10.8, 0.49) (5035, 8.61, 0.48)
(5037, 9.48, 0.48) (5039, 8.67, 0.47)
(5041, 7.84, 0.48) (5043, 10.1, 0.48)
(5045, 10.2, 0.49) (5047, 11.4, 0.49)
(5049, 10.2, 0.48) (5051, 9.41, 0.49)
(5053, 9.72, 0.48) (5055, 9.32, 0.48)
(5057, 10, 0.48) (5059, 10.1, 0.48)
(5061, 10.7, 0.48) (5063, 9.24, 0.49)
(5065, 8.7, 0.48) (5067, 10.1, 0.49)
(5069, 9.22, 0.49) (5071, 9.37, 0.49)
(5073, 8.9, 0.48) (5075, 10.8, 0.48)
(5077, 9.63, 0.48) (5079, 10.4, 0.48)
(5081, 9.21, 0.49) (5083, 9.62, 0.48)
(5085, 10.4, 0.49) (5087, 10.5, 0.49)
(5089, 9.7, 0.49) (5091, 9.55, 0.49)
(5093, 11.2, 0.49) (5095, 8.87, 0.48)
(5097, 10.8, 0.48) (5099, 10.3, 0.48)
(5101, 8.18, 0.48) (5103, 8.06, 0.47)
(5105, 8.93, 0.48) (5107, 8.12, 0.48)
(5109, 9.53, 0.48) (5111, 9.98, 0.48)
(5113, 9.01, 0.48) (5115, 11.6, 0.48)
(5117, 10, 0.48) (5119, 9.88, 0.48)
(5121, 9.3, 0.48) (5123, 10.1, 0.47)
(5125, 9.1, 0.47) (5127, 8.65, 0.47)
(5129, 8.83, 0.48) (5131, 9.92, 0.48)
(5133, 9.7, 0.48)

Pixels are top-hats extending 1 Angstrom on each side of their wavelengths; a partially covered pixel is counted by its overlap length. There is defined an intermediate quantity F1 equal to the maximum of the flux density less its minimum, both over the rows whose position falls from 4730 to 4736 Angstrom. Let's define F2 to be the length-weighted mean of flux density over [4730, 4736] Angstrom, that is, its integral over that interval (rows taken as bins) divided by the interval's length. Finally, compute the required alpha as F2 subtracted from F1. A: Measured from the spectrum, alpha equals -9.5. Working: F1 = 1.04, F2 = 10.5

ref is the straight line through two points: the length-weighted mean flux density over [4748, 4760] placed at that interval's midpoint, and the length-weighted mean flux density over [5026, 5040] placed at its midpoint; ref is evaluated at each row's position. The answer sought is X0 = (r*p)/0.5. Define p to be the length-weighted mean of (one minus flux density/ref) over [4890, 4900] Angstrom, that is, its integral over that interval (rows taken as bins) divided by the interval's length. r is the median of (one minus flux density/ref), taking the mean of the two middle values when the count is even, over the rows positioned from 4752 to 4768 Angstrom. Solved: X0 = -0.015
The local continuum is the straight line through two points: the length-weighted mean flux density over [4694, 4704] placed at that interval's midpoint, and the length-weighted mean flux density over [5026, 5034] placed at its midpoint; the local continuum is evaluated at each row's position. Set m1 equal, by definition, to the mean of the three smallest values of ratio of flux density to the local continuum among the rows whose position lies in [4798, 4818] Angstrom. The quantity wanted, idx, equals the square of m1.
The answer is 0.79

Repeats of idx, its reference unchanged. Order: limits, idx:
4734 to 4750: 0.89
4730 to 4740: 0.93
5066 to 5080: 0.83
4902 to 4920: 1.03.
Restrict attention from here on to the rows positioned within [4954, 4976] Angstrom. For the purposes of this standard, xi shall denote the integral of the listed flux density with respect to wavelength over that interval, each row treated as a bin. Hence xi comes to 224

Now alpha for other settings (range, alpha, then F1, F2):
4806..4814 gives -8.7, 1.23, 9.9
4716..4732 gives -9.2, 1.70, 10.9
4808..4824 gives -8.0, 1.57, 9.6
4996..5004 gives -7.6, 2.18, 9.8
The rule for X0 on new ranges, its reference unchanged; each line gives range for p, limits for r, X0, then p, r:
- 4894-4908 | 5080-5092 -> 0.005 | -0.12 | -0.02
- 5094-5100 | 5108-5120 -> 0.007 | -0.06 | -0.06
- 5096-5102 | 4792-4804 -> -0.003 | -0.04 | 0.05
